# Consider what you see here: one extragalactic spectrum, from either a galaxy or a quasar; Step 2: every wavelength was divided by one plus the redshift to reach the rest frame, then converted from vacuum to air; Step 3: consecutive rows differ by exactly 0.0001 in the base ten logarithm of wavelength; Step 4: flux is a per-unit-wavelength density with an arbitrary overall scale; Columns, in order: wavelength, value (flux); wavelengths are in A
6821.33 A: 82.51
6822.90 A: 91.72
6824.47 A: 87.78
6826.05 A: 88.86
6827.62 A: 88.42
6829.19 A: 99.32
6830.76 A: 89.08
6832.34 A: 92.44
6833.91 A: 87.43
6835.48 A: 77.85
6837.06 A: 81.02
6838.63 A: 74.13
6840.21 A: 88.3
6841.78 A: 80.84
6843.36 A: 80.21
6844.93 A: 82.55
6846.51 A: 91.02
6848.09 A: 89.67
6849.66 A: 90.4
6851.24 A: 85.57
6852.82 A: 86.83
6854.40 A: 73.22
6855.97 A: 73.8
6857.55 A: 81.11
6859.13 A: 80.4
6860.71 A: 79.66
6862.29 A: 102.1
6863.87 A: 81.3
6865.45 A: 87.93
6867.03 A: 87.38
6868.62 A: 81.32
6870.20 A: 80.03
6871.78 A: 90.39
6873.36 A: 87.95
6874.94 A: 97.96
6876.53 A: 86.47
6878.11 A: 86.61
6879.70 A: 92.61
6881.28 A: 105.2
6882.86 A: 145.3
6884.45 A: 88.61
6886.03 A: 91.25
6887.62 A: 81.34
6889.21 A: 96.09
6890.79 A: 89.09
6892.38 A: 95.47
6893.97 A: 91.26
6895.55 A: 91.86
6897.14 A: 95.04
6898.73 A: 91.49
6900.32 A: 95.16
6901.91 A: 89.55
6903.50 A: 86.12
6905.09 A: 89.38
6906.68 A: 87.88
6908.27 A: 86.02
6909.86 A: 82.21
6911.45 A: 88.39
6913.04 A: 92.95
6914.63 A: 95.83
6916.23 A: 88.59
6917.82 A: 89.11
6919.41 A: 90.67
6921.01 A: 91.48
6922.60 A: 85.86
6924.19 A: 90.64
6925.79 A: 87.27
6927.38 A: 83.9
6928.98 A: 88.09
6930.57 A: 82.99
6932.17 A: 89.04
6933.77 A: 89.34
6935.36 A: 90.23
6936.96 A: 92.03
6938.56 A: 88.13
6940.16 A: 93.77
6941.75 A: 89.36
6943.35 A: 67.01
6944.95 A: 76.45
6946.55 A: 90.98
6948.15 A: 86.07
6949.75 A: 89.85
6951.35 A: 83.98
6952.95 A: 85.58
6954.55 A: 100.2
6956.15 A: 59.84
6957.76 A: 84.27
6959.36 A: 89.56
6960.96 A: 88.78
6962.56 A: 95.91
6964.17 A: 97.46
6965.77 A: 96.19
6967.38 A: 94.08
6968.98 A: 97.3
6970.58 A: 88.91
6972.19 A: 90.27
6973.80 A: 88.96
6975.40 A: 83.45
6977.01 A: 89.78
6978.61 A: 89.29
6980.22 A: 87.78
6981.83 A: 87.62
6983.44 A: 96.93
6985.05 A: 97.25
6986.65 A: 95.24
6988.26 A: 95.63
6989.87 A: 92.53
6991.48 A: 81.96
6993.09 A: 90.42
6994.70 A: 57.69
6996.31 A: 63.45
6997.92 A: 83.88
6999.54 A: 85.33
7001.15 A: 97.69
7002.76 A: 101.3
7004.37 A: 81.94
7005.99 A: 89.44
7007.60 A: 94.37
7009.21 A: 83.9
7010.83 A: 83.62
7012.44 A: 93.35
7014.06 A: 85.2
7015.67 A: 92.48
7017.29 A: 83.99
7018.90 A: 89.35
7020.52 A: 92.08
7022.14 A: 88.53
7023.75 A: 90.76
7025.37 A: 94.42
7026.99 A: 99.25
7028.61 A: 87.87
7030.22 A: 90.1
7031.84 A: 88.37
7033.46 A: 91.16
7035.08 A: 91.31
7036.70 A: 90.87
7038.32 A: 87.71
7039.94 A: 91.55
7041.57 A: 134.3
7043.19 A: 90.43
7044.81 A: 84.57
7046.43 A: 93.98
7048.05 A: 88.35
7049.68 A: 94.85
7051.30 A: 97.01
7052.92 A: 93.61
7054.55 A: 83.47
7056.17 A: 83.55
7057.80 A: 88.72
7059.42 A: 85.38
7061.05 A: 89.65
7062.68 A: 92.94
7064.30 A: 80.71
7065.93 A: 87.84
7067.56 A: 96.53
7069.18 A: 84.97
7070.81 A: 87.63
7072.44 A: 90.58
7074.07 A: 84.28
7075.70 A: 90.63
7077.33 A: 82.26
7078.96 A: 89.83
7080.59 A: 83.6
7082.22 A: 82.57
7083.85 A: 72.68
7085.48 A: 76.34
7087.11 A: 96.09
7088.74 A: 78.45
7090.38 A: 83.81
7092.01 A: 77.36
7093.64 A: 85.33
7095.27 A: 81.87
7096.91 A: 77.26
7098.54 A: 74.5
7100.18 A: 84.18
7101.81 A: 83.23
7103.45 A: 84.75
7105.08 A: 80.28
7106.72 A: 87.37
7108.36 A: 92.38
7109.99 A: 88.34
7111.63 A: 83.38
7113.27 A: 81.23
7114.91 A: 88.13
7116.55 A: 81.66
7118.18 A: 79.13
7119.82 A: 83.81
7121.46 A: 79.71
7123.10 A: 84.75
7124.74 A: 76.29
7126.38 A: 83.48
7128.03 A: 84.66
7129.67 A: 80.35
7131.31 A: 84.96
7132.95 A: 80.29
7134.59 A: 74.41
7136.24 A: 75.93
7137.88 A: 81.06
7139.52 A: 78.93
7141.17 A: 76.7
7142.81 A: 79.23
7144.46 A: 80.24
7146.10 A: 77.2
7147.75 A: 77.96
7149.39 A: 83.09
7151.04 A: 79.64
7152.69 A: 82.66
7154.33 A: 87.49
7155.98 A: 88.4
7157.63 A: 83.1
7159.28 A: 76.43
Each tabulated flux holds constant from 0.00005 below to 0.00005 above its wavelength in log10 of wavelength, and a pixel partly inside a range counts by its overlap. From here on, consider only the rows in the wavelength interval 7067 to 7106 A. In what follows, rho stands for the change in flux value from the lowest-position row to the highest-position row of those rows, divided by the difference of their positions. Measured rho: -0.43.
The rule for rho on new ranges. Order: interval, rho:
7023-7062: -0.03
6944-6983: 0.30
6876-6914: 0.18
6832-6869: -0.31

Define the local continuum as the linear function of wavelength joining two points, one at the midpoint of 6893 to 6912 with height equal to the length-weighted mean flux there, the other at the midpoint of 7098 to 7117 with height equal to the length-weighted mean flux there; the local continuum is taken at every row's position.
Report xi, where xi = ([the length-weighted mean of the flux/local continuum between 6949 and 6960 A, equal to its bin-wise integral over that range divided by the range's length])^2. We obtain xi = 0.92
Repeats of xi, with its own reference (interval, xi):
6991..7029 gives 1.01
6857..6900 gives 1.03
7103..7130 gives 0.99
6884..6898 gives 1.03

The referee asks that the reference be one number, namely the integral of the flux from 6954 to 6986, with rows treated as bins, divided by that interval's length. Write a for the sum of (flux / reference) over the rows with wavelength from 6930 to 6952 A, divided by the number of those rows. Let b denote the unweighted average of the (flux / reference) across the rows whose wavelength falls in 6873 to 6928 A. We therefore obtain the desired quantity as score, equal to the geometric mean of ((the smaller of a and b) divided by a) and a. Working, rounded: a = 0.96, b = 1.02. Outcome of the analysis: 0.979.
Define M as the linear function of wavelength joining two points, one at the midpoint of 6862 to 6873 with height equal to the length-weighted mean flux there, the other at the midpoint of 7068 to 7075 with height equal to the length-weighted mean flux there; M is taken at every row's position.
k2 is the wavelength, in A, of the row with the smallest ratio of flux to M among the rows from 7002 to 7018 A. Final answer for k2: 7004.37 A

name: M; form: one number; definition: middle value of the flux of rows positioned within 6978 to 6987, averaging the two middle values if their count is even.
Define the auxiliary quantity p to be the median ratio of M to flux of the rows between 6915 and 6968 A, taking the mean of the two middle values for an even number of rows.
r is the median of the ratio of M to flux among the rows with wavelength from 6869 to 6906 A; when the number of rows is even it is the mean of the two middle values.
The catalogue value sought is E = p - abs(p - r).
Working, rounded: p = 1.04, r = 1.01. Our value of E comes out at 1.01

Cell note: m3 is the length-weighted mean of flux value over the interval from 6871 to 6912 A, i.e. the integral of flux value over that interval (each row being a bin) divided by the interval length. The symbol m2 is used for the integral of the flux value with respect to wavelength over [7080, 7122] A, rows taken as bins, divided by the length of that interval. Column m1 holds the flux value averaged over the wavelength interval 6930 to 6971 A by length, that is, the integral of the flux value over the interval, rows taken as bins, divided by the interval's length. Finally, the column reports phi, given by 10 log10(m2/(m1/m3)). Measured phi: 19.4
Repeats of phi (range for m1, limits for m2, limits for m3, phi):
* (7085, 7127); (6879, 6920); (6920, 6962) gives 19.9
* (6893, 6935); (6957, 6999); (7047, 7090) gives 19.4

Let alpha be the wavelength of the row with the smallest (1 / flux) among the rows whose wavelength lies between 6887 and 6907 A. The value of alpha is 6889.21 A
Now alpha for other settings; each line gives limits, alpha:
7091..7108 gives 7106.72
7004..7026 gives 7025.37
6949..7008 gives 7002.76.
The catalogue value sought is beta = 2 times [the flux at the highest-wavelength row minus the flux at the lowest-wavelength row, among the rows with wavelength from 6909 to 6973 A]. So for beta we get 16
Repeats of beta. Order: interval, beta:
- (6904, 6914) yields 7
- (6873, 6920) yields 5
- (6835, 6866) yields 20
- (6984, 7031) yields -14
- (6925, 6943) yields 4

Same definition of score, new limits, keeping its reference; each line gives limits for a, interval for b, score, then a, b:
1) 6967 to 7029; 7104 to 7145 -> 0.953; 0.99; 0.91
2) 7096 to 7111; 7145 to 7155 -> 0.950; 0.93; 0.90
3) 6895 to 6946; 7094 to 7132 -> 0.959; 0.98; 0.92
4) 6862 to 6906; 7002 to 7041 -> 1.000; 1.02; 1.00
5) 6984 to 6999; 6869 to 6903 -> 0.967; 0.93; 1.04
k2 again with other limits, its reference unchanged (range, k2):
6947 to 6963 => 6956.15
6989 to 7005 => 6994.70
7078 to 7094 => 7083.85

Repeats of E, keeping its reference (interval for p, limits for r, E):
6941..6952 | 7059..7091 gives 1.06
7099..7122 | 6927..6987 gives 1.03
